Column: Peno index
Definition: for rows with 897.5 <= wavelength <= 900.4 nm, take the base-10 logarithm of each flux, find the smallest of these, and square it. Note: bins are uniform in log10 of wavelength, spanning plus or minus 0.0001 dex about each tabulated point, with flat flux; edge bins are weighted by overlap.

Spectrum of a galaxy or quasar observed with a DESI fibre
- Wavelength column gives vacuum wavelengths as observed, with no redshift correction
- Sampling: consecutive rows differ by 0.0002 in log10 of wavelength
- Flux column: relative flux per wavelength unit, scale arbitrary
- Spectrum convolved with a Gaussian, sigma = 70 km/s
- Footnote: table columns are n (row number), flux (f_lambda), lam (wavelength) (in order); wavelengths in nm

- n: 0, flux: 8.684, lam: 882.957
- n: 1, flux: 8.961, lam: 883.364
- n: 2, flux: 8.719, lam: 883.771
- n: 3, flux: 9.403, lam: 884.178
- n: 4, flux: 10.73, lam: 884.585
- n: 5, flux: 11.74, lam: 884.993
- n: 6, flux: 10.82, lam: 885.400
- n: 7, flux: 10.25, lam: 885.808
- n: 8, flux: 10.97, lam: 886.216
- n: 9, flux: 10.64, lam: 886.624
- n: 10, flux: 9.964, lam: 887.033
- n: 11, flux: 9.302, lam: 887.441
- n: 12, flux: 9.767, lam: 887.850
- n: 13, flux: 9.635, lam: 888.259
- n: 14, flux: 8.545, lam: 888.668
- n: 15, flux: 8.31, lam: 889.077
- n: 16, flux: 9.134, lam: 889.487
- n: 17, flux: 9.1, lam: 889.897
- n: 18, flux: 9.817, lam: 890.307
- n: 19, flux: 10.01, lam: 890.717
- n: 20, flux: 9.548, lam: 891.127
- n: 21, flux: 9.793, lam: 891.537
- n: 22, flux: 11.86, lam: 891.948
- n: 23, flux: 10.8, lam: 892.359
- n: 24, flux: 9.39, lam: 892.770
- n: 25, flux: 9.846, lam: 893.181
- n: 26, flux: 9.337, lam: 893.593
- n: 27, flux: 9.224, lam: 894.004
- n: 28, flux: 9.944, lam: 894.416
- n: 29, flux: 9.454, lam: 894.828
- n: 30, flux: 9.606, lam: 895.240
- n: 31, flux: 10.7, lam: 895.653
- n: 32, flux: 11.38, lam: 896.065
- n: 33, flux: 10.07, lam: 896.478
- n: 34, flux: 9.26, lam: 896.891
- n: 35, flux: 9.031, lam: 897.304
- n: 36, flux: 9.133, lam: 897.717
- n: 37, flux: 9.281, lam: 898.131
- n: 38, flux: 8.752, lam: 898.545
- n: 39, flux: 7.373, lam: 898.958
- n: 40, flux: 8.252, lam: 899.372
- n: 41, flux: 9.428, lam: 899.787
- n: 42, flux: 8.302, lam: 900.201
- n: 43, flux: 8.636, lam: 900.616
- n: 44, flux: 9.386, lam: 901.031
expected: 0.753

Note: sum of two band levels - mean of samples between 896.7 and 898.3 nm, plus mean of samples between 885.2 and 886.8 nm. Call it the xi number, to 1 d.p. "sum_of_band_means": 19.8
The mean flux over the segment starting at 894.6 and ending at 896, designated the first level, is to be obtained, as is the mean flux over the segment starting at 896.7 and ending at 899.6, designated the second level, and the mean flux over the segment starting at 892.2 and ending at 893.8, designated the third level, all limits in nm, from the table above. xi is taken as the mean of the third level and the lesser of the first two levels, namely 9.3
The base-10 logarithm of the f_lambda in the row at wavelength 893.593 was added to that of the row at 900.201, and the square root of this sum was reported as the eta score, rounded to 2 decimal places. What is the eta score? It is 1.37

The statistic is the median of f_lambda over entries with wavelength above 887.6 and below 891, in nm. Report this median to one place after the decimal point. 9.4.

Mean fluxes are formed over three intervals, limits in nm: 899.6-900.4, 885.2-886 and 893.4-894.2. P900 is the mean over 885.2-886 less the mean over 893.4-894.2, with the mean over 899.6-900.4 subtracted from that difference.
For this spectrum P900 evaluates -7.6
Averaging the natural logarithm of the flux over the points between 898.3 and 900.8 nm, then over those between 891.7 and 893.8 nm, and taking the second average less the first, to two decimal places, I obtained 0.19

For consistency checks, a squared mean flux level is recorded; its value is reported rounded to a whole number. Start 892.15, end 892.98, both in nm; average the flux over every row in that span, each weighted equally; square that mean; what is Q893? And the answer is 102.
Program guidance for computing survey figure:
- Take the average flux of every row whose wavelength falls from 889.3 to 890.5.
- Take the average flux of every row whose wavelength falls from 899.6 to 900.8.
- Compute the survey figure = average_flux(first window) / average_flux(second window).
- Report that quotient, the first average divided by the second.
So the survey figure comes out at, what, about 1.06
